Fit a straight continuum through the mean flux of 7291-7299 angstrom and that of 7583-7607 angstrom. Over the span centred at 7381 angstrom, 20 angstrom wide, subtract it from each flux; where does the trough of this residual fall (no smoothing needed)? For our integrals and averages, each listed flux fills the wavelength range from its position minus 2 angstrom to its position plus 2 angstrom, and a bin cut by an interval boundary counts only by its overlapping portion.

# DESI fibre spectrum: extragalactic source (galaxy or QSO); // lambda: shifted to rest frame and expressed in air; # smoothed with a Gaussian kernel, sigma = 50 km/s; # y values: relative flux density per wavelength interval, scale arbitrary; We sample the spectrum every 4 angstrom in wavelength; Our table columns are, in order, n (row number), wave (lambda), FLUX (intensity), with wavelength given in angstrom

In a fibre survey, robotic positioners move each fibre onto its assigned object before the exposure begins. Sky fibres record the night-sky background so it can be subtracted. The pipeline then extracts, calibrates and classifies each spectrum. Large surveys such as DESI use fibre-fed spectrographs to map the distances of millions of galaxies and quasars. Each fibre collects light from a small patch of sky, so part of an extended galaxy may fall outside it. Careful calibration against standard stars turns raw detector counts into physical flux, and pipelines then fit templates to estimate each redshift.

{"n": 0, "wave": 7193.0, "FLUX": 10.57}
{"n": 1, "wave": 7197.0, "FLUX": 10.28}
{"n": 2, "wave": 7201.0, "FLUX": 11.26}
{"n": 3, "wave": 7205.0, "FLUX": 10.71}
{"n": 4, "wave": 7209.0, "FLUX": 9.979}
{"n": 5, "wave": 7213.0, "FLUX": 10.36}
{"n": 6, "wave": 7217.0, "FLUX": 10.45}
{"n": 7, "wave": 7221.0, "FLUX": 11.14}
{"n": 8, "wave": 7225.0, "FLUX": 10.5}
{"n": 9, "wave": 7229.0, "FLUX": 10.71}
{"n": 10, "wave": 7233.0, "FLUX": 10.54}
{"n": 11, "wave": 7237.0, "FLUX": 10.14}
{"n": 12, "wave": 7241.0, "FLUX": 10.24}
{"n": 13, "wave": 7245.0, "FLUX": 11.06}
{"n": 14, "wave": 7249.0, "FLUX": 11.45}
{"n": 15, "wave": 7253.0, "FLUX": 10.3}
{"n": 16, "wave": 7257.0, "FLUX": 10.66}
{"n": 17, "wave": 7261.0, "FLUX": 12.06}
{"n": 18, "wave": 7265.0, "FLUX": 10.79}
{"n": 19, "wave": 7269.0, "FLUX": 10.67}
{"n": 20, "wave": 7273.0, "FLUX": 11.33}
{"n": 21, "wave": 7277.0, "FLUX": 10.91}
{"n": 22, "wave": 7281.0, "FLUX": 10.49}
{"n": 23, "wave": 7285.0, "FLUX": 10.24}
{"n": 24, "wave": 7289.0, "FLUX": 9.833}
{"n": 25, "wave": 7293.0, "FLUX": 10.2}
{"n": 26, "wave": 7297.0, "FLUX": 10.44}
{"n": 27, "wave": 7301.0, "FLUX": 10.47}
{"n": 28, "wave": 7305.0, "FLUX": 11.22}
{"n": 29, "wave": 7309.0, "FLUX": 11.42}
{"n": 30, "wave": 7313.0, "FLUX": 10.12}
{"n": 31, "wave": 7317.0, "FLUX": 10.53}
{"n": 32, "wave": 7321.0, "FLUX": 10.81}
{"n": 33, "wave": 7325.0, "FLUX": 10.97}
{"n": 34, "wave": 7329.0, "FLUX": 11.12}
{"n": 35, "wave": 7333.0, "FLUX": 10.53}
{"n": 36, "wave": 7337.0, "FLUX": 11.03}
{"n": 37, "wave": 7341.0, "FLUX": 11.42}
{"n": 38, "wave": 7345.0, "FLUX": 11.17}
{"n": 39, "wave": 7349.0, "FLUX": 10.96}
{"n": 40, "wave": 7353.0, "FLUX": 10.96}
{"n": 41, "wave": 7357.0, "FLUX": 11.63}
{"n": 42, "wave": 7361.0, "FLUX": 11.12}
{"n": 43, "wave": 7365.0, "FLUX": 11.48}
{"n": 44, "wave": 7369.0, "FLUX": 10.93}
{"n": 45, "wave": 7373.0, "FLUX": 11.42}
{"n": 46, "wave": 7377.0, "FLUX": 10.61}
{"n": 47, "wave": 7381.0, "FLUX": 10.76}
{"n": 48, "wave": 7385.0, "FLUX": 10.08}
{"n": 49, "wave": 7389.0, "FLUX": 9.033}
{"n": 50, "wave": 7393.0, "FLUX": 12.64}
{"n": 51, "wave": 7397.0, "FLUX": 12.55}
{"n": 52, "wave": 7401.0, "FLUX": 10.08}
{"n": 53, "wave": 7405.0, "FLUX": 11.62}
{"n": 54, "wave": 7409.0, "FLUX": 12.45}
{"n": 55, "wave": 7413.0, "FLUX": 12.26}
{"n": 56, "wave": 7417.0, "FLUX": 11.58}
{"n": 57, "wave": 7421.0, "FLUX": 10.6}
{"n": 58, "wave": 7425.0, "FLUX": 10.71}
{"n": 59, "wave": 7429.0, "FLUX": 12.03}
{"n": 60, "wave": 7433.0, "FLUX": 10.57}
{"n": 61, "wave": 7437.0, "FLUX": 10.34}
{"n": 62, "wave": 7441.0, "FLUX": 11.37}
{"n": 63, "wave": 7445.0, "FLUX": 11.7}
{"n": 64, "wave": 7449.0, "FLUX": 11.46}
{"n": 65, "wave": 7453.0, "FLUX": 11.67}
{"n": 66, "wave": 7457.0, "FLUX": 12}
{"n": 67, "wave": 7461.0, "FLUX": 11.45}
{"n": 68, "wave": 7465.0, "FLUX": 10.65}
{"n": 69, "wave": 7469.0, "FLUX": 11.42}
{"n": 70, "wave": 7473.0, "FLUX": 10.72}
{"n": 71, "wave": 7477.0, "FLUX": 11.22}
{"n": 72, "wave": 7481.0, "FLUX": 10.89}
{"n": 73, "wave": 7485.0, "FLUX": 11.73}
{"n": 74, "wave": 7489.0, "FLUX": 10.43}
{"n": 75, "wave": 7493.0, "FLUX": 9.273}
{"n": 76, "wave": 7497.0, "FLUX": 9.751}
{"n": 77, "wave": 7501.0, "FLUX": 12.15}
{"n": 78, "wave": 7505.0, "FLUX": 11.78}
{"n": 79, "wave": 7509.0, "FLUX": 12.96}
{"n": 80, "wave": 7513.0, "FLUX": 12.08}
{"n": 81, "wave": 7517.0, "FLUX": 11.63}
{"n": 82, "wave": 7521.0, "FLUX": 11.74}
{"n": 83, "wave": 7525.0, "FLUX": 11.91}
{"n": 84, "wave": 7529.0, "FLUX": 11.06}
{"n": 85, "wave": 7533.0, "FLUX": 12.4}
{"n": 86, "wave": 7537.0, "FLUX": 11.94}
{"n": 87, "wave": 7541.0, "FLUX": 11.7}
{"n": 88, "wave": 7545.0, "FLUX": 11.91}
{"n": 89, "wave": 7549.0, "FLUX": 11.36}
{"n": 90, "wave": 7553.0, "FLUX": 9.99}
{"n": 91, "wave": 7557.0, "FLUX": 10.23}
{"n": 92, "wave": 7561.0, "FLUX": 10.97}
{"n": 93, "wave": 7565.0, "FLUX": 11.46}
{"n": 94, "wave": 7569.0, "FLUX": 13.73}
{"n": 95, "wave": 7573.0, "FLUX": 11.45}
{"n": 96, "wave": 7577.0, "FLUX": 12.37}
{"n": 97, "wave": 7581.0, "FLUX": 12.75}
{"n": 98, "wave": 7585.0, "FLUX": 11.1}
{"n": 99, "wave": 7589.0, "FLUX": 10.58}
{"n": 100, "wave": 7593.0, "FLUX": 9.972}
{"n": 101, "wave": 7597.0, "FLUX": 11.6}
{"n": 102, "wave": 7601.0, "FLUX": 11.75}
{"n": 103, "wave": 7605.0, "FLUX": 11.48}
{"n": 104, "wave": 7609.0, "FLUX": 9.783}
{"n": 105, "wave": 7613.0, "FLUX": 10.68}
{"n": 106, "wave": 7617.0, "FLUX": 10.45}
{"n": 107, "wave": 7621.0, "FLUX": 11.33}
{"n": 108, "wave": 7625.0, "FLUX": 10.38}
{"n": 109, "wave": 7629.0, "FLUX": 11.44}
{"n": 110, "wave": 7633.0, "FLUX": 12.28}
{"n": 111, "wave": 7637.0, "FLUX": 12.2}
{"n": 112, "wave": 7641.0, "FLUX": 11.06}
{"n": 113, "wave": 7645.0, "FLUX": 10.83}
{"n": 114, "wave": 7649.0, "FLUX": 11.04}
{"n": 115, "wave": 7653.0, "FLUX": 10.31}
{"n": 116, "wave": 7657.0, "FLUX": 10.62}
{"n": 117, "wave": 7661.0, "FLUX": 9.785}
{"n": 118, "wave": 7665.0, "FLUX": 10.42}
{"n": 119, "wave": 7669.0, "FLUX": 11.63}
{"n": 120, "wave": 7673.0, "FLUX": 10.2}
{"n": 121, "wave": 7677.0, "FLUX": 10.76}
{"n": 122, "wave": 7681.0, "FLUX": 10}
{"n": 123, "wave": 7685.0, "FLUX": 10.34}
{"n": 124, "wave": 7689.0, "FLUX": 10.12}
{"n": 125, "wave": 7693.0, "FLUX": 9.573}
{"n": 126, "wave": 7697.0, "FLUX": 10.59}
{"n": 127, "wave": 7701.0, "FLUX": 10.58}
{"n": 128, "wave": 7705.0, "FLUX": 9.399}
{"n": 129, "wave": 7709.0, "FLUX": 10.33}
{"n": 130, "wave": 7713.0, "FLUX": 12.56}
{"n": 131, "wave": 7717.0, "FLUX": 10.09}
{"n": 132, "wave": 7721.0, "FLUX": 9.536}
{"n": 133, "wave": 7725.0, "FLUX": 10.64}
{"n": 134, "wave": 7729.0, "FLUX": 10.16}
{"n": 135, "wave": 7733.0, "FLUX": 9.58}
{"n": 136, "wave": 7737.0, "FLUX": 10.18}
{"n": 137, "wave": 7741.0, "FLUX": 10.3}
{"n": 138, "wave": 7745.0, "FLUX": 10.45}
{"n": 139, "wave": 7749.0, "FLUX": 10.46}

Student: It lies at 7389.0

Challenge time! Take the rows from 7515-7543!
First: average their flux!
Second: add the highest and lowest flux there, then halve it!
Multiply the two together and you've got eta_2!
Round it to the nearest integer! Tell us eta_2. 138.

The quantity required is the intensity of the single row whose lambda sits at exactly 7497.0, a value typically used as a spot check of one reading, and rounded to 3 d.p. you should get 9.751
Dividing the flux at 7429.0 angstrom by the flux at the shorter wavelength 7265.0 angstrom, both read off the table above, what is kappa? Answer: 1.11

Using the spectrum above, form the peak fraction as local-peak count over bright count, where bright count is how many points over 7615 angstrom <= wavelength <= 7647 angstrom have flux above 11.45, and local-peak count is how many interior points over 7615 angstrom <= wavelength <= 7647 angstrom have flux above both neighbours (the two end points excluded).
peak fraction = 1.0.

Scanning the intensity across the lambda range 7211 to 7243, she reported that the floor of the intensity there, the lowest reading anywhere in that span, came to 10.14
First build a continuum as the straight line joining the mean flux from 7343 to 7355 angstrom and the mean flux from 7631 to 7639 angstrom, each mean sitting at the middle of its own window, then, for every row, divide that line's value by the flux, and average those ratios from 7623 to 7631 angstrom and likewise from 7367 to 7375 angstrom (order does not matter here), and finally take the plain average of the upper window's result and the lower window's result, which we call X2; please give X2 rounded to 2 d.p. 1.06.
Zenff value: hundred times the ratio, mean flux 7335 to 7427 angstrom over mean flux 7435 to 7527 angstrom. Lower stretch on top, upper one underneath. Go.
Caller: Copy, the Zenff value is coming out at 99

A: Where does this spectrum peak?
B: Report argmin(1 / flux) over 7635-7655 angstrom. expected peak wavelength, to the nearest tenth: 7637.0 angstrom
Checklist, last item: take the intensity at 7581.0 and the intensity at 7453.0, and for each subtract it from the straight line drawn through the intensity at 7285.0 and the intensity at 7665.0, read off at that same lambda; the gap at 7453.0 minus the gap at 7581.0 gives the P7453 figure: 1.0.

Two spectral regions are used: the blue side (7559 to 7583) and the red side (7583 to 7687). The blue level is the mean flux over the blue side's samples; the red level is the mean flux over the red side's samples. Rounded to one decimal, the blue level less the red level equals 1.3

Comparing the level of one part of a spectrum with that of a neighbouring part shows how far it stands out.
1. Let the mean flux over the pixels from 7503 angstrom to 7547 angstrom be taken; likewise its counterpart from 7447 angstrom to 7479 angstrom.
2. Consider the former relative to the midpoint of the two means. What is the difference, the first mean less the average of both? 0.30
